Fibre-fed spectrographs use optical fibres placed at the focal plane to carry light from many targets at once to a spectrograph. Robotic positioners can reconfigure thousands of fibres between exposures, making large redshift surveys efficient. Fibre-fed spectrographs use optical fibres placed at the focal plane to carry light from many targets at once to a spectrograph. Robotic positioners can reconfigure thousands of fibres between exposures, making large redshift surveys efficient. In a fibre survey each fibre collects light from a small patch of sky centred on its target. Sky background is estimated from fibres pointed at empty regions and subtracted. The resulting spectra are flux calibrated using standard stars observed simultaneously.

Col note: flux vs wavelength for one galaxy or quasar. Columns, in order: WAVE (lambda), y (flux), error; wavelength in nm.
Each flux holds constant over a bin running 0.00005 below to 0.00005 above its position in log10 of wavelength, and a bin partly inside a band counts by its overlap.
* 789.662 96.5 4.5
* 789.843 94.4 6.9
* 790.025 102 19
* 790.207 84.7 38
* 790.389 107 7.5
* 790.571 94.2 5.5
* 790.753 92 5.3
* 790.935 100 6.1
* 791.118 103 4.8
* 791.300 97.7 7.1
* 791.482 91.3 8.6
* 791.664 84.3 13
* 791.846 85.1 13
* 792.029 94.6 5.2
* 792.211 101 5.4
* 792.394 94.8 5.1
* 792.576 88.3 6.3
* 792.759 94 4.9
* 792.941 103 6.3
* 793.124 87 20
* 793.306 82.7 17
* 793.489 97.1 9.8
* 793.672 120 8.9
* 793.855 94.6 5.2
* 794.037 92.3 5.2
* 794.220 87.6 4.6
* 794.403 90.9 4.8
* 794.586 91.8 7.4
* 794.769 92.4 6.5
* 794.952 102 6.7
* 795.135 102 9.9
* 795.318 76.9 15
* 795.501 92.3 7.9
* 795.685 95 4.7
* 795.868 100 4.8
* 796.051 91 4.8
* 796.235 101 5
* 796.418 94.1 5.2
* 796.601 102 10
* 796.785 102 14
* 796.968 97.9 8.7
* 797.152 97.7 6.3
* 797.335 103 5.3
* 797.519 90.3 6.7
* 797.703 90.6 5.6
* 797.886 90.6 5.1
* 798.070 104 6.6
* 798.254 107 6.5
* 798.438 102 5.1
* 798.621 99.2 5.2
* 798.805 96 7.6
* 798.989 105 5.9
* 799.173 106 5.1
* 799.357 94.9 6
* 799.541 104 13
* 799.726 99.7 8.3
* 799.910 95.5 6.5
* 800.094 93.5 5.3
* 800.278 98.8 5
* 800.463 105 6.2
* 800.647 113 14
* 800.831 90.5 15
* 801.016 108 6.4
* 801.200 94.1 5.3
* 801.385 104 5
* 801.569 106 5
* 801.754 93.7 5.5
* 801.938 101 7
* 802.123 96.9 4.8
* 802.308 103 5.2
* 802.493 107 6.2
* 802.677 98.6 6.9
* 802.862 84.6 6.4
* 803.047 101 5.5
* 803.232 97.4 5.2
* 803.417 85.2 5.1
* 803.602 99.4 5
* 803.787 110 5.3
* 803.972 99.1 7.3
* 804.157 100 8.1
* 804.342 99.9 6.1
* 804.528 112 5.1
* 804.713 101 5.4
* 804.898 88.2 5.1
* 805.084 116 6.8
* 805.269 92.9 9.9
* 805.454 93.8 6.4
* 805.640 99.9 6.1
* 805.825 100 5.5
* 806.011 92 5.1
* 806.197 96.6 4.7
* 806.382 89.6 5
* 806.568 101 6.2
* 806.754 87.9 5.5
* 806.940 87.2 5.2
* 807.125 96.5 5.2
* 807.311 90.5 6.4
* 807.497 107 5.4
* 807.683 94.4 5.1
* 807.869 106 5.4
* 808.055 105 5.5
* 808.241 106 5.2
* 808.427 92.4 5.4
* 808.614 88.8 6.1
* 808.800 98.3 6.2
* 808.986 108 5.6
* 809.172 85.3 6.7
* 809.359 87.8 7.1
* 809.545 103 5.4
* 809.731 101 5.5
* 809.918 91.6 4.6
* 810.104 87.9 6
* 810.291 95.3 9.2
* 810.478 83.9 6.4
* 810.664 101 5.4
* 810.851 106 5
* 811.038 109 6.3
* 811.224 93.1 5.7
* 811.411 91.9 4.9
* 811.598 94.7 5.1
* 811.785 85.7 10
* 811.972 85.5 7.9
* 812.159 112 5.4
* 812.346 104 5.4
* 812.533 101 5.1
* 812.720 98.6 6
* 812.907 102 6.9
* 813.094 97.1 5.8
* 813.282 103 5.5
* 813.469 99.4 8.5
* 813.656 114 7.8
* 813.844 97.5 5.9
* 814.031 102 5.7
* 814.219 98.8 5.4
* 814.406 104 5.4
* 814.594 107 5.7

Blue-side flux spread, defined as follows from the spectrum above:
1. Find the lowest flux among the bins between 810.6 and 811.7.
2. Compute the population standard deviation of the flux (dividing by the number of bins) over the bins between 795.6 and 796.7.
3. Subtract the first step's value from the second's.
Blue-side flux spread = -88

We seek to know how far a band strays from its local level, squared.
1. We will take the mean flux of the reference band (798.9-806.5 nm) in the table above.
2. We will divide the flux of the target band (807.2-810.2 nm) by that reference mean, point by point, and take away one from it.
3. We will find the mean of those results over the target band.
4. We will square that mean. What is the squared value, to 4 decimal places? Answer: 0.0006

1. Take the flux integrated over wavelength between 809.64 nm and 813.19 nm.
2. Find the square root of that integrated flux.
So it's 18.5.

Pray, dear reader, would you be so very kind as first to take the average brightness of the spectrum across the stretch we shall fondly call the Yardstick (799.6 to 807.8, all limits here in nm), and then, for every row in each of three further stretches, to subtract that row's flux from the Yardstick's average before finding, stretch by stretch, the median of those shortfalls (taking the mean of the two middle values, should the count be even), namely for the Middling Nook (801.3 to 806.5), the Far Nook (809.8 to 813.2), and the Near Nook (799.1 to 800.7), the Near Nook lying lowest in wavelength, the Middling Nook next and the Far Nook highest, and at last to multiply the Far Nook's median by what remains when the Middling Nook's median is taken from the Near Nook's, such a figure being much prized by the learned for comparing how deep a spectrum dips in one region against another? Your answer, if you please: -0.1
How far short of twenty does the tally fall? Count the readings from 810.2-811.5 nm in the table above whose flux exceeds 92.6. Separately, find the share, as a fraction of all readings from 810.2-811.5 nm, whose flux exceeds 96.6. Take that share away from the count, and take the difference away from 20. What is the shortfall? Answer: 15.4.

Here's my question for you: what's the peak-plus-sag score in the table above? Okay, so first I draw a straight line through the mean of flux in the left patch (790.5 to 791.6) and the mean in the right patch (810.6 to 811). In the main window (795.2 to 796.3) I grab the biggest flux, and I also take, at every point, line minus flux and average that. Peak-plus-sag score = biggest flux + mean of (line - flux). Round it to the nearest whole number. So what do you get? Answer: 106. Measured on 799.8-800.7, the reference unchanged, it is 112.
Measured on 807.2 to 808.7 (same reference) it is 111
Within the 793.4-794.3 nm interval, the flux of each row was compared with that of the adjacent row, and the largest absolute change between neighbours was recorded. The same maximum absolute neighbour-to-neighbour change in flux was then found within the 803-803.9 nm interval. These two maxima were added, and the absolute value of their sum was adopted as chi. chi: 40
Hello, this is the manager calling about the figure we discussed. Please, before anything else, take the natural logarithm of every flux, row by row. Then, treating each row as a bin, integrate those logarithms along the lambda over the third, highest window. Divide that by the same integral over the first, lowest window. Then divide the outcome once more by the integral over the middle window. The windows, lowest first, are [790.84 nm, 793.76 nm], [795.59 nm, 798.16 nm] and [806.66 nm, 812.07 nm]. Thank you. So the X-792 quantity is 0.16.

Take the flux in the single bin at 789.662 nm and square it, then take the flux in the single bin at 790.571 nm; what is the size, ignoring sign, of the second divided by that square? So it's 0.0101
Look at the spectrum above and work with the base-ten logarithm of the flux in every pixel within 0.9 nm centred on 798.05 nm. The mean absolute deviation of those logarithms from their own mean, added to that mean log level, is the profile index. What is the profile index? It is 2.02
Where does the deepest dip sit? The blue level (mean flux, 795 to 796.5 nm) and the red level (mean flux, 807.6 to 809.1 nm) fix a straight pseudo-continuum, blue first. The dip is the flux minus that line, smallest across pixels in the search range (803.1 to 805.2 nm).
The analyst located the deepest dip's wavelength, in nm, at 803.417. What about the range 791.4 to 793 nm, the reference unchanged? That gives 791.664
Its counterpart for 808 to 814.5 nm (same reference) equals 810.478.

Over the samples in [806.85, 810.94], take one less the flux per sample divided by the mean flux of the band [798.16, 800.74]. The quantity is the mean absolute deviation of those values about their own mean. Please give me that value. 0.068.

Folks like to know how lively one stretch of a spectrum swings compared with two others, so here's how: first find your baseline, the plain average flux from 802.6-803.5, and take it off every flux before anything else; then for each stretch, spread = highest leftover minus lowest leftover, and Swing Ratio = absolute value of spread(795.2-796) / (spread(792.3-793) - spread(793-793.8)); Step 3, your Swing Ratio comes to 1.0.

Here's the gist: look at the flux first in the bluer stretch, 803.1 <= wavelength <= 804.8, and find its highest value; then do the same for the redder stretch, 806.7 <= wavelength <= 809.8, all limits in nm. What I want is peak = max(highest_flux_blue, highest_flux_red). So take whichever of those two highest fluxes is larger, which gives 112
